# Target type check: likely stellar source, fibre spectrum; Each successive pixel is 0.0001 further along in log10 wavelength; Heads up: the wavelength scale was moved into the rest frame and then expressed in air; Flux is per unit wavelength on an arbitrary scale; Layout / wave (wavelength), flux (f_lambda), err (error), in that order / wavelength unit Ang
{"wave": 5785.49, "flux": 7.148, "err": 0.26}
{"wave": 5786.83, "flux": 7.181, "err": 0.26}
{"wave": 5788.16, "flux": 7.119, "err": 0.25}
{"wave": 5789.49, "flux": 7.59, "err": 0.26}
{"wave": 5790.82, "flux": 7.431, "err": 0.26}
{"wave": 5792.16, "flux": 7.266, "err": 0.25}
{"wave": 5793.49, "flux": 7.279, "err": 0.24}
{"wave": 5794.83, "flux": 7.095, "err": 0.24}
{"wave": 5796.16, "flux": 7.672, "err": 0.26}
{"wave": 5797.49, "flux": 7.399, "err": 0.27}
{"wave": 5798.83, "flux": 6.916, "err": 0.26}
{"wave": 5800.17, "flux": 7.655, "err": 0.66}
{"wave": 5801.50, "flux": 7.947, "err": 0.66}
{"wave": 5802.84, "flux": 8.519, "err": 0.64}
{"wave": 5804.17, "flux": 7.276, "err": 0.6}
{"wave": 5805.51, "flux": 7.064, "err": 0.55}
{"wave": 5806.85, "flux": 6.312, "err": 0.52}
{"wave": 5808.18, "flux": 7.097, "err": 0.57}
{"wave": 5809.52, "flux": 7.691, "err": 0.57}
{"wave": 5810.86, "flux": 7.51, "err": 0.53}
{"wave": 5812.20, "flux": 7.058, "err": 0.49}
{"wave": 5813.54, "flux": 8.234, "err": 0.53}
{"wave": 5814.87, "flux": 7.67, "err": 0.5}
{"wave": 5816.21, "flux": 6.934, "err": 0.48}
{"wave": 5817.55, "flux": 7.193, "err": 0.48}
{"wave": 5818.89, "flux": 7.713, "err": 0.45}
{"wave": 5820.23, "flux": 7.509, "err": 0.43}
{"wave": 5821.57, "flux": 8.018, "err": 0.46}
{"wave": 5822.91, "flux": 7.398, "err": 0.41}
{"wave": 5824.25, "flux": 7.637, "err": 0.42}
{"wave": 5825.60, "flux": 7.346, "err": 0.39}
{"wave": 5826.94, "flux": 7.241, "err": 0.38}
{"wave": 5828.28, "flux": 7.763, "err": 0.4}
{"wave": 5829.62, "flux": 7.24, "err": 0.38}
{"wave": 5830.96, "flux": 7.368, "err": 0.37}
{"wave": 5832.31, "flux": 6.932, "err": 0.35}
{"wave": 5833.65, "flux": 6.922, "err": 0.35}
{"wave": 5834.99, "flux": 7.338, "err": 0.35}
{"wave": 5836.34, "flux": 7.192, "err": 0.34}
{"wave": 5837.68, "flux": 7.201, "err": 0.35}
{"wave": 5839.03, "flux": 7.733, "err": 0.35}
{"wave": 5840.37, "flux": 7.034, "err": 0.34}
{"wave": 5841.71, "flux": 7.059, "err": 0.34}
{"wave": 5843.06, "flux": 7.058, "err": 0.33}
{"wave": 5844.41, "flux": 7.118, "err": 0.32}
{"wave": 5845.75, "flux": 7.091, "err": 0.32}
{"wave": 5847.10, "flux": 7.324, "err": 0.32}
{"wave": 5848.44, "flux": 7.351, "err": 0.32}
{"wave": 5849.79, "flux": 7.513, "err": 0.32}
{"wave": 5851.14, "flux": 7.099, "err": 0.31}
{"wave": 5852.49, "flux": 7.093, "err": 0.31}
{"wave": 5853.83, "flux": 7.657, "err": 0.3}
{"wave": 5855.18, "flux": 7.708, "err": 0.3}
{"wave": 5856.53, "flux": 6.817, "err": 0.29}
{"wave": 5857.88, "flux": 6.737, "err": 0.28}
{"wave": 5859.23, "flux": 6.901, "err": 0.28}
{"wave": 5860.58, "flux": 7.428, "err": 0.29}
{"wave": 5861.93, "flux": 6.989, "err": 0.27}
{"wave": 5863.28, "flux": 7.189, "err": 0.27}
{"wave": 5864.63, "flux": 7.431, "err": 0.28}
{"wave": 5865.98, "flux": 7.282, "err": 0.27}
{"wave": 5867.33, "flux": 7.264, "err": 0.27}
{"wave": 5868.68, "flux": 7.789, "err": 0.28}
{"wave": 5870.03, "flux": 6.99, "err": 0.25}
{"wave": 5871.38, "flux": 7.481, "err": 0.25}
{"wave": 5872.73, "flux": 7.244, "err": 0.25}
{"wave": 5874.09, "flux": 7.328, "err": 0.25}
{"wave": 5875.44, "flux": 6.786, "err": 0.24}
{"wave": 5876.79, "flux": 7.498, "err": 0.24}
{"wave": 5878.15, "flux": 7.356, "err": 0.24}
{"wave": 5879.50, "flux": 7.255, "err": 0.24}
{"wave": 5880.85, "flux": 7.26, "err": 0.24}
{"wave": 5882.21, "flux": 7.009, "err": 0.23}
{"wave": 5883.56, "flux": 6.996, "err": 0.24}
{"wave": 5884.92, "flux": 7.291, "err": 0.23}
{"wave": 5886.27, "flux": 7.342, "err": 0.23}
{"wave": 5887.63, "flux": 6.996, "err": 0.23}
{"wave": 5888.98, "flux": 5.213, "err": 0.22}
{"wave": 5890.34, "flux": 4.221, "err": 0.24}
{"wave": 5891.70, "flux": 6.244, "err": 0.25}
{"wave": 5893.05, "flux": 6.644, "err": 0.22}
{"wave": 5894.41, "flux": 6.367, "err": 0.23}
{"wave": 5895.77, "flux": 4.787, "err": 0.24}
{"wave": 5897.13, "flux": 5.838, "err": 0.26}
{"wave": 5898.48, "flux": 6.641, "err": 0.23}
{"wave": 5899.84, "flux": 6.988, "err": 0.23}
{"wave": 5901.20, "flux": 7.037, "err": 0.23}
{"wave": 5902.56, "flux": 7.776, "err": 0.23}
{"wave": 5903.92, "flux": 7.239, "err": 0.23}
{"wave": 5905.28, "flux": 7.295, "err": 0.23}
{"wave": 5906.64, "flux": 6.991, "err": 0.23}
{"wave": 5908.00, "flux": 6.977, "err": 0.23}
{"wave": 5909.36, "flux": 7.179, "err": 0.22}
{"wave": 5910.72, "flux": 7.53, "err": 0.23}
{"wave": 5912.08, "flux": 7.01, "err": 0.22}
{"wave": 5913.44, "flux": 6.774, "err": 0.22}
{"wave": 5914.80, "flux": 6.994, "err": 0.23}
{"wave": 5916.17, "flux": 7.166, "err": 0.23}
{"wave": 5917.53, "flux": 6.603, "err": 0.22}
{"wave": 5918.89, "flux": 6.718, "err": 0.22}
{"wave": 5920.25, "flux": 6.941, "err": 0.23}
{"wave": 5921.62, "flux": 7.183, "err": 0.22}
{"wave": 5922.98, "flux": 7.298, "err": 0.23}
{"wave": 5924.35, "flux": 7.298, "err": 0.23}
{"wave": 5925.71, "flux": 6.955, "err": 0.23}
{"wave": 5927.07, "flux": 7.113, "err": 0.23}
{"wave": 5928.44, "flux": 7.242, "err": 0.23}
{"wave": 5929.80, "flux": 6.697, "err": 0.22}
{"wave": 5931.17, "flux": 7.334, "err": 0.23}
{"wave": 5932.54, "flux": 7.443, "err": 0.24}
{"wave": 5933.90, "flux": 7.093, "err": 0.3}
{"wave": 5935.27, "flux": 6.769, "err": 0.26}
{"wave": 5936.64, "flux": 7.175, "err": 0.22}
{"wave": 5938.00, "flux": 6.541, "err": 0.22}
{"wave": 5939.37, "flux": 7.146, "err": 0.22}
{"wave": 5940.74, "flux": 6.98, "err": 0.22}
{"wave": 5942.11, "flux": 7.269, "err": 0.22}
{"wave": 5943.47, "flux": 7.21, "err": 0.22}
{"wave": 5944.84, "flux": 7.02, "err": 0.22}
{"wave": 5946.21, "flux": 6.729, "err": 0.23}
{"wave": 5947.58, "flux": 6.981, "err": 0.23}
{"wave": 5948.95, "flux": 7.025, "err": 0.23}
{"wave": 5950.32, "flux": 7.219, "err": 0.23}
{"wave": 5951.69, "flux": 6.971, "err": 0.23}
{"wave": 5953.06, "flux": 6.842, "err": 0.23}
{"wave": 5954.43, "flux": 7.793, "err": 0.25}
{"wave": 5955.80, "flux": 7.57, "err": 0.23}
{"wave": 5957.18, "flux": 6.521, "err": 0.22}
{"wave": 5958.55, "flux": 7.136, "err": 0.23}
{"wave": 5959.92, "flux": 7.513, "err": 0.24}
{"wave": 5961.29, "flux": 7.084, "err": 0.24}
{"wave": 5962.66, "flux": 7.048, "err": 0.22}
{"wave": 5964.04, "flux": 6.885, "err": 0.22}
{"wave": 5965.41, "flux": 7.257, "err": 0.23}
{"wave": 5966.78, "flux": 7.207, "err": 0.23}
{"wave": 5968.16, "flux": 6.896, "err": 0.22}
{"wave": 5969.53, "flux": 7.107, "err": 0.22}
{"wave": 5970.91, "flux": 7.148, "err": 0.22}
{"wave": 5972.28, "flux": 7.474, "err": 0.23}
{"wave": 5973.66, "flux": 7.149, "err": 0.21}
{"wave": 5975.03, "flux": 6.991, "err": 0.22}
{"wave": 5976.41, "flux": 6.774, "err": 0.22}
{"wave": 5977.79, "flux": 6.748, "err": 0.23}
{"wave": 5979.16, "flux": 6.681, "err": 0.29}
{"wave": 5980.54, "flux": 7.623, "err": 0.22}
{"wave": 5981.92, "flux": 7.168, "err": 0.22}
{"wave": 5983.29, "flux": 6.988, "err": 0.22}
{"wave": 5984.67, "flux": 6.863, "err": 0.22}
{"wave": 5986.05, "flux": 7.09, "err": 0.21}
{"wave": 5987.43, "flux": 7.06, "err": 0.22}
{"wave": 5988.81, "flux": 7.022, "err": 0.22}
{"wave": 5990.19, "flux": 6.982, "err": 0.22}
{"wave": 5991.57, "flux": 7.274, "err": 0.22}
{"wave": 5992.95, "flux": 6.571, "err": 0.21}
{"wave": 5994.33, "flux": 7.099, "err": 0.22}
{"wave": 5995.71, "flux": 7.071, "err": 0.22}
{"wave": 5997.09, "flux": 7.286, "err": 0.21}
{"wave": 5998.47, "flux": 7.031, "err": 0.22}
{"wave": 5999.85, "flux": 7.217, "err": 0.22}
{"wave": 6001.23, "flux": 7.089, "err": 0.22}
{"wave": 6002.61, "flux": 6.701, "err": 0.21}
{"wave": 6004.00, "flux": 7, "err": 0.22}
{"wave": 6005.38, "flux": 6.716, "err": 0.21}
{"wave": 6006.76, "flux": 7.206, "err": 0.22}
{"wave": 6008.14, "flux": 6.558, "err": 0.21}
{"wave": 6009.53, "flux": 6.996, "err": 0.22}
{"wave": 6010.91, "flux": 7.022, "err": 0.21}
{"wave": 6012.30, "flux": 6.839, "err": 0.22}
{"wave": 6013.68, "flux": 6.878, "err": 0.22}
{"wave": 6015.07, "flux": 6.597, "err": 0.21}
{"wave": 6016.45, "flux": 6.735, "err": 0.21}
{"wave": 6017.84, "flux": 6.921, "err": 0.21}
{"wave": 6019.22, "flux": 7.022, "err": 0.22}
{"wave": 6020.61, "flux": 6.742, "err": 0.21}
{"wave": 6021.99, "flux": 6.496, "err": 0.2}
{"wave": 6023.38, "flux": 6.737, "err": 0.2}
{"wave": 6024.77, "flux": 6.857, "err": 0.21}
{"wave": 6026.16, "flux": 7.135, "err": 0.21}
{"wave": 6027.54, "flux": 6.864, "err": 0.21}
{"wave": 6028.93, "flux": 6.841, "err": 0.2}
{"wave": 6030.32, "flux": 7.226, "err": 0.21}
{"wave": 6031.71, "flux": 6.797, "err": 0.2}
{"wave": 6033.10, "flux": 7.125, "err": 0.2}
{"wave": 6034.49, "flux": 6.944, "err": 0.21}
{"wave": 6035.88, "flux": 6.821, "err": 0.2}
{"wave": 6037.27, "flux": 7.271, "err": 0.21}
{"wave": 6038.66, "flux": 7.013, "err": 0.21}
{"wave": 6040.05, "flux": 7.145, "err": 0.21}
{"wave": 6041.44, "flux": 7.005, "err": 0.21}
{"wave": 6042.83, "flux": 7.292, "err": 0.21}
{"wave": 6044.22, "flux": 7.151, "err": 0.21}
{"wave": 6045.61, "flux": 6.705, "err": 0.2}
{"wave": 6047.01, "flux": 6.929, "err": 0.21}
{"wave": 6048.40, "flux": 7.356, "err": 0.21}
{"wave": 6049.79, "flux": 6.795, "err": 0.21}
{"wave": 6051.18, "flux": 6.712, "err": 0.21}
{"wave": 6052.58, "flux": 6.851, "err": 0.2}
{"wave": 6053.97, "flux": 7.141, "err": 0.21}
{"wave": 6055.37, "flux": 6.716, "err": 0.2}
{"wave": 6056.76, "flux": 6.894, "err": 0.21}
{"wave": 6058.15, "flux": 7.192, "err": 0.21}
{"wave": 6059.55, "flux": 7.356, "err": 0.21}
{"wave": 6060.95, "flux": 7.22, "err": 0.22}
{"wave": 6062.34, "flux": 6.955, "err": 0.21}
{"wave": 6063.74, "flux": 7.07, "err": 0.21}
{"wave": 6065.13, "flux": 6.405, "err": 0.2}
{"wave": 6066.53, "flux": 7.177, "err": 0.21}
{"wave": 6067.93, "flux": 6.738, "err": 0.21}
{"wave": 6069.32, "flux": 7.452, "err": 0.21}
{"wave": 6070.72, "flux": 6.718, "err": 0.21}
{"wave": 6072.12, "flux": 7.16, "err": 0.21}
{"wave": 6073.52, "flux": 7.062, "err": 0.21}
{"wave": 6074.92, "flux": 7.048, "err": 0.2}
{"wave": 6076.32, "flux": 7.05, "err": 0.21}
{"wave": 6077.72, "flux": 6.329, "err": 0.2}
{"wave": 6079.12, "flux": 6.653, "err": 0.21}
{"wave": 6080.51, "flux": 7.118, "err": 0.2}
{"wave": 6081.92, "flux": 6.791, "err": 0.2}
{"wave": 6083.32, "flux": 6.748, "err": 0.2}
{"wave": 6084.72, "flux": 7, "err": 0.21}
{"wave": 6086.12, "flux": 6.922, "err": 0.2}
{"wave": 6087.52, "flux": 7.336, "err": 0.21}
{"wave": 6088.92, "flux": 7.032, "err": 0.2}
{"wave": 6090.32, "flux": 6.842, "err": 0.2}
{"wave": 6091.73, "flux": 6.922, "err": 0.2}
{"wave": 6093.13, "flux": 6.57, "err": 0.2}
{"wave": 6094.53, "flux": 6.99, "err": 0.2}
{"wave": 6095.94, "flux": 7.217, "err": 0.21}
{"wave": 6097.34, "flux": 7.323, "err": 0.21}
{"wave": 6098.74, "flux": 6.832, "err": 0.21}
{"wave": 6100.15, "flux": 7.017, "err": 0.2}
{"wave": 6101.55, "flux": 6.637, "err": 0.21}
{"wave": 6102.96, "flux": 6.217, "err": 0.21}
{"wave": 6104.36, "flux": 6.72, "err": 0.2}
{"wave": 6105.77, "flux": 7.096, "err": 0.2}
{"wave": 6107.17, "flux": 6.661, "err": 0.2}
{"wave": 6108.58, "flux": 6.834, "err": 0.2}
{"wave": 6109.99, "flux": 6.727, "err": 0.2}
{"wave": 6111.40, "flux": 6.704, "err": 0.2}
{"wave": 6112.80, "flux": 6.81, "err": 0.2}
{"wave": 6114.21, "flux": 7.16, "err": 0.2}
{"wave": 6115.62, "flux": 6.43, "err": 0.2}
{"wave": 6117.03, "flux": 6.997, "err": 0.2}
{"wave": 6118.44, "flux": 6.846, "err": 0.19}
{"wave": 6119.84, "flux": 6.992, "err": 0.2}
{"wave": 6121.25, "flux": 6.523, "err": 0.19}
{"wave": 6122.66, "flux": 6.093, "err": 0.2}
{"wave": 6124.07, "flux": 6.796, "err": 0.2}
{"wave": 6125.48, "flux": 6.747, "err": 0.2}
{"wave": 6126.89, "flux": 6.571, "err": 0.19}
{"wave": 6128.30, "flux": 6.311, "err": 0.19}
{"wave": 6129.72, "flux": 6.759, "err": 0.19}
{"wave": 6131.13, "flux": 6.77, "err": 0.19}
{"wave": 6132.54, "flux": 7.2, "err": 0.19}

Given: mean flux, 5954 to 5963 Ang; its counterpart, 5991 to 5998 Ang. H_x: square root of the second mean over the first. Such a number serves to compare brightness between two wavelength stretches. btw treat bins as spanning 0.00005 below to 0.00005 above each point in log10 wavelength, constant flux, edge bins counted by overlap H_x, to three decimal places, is 0.988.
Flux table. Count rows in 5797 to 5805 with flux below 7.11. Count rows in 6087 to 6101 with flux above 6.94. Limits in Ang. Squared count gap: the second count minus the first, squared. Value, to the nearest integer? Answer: 25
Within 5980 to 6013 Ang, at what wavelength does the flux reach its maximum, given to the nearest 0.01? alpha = 5980.54 Ang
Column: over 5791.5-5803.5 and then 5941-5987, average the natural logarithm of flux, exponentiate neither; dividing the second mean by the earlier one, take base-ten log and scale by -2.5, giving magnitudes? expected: 0.032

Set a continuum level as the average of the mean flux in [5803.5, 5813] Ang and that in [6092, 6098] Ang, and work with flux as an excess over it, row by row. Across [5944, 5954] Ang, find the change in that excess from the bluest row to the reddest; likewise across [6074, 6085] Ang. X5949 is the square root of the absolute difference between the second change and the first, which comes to 0.4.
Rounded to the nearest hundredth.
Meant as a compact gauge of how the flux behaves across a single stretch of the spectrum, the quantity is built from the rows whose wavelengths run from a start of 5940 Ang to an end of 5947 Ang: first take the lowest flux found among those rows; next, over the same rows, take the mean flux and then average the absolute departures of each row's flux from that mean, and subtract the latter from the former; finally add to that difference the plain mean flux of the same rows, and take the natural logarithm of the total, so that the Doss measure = 2.61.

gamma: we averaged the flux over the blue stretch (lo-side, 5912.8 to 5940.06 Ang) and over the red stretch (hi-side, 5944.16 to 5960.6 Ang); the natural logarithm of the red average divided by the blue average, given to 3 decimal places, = 0.012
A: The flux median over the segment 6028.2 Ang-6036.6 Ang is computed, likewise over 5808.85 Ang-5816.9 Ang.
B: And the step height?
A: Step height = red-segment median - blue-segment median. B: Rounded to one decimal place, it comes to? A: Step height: -0.7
